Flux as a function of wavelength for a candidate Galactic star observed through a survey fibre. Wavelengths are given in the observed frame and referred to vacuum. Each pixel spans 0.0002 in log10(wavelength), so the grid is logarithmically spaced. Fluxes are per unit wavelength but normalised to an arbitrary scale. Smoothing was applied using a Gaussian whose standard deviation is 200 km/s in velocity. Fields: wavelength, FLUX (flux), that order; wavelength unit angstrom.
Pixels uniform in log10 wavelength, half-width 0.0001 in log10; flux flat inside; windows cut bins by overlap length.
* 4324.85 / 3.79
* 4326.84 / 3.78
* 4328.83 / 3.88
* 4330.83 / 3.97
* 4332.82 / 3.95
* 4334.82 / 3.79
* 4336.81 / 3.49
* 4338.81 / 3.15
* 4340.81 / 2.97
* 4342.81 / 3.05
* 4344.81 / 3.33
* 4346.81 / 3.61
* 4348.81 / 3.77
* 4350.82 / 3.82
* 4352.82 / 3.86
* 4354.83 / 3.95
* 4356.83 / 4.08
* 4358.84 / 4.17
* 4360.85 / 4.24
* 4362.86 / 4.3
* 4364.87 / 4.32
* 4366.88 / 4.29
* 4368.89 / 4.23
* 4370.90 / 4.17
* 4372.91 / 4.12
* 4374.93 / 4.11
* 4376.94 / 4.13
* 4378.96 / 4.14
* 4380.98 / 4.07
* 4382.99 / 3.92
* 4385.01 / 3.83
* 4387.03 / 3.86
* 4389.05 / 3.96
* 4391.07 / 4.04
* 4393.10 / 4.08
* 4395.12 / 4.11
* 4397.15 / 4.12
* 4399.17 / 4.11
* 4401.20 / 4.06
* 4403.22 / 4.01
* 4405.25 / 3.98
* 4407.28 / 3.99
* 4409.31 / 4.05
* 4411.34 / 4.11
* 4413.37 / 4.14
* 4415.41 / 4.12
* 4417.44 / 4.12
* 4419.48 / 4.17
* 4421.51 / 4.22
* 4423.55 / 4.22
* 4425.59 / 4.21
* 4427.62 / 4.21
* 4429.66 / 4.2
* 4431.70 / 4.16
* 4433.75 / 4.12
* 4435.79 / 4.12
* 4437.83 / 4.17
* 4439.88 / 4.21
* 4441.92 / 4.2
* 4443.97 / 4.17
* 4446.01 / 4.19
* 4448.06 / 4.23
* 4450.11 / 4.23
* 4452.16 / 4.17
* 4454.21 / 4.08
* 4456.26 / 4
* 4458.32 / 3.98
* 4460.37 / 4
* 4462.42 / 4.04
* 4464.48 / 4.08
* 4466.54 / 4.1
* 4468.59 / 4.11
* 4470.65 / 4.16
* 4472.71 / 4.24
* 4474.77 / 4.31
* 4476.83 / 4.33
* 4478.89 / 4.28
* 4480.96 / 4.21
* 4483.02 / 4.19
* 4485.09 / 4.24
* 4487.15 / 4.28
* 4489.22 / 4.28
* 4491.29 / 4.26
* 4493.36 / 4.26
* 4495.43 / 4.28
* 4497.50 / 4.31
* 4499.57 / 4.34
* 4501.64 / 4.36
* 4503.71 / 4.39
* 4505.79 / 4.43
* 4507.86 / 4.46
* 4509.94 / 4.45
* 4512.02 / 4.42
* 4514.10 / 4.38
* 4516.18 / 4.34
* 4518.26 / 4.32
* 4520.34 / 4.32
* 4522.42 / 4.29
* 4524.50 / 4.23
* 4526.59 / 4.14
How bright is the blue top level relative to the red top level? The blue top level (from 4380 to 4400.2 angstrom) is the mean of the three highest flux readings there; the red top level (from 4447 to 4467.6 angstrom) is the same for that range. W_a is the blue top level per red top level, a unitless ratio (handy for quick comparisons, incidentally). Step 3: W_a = 0.98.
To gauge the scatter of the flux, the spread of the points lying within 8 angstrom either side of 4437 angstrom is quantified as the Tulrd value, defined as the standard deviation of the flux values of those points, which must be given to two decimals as 0.03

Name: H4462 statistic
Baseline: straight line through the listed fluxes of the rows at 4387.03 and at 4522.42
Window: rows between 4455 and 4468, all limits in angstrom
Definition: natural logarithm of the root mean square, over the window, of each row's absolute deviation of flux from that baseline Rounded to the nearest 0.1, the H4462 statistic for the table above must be -2.6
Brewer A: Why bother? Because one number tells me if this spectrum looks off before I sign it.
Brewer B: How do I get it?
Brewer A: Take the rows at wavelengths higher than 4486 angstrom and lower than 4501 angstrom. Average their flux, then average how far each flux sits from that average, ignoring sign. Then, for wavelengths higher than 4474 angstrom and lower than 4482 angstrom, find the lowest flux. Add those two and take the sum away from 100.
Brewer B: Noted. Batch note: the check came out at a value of 95.8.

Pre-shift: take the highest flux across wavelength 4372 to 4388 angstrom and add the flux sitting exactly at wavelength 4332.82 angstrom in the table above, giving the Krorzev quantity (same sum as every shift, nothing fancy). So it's 8.1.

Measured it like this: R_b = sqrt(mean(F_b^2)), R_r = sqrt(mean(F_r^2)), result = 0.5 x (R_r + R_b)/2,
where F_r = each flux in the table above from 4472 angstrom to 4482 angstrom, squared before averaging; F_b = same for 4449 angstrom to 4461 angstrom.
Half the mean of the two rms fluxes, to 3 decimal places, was 2.088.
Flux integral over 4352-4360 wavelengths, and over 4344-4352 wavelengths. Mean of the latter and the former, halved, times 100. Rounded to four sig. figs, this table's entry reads 1533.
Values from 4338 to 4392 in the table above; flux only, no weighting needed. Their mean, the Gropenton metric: 3.91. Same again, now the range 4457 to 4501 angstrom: 4.20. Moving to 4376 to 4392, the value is 3.99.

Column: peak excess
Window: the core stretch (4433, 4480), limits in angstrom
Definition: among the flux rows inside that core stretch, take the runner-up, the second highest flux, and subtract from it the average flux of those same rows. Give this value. 0.16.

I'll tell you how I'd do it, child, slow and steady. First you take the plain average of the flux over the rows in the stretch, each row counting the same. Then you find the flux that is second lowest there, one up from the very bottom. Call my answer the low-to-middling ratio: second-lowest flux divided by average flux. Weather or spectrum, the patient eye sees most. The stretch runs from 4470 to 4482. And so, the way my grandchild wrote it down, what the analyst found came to 0.989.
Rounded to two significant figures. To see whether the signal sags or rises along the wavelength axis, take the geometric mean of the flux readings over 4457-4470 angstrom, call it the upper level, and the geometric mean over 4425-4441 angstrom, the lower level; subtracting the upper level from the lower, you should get 0.12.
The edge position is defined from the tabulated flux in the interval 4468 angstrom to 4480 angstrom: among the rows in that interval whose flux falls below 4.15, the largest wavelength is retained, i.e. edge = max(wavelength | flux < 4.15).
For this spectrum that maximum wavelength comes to 4468.59 angstrom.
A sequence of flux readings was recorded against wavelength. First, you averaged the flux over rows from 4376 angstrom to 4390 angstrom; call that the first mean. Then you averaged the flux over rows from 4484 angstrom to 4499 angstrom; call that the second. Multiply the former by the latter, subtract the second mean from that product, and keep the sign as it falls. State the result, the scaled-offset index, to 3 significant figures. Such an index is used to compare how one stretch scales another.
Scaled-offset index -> 12.8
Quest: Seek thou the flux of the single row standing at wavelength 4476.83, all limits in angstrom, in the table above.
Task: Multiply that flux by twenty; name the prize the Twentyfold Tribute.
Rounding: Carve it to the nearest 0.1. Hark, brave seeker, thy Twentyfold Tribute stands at 86.6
